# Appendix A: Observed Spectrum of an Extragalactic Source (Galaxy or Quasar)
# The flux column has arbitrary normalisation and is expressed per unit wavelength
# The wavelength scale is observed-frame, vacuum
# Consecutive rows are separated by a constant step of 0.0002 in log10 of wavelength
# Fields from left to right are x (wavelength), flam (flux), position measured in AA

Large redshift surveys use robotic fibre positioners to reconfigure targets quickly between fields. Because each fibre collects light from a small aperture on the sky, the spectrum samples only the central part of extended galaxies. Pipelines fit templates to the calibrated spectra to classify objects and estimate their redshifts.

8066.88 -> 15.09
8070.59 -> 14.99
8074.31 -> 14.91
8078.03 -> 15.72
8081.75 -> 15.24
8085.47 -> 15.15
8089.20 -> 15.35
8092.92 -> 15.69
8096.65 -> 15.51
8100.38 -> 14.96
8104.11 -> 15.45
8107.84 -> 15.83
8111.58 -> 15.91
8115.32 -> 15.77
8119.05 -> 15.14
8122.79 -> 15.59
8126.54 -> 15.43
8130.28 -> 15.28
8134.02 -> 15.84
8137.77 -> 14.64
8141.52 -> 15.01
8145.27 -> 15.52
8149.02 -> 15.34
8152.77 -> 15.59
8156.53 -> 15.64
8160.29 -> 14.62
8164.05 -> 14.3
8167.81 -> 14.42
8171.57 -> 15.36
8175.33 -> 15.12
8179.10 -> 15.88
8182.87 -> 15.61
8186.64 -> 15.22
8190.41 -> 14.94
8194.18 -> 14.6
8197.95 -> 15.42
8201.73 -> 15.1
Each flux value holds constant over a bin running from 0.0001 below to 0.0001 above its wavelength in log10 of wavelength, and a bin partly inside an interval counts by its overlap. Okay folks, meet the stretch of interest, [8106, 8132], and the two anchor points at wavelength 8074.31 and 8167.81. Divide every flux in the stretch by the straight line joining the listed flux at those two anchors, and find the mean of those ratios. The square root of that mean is 1.03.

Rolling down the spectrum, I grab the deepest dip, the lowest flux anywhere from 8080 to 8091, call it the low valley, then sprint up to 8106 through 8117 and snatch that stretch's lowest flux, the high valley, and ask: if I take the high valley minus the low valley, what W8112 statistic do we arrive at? 0.6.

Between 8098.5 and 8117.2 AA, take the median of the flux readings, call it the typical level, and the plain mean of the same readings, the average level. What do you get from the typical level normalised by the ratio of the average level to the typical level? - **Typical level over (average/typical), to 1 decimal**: 16.0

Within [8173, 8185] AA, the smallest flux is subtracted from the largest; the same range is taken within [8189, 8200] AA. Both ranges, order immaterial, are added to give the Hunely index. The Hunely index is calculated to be 1.6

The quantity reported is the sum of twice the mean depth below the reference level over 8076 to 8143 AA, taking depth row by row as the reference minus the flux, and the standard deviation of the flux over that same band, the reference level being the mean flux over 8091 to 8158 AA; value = 0.4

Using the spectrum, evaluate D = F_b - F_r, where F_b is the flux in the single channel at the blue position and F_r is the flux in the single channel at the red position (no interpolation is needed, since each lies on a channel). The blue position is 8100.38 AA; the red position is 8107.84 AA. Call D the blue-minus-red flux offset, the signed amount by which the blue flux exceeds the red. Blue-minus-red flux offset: -0.87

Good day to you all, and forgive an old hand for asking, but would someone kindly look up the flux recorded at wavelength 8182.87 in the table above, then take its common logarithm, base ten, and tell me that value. 1.193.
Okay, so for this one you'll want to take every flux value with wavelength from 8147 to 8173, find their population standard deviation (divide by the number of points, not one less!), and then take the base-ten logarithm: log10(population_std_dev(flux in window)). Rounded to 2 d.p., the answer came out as -0.28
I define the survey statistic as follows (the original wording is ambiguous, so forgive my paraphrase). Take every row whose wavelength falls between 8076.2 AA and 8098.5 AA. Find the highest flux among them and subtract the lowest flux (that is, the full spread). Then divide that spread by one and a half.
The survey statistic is 0.4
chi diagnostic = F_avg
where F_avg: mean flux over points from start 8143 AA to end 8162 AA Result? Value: 15.3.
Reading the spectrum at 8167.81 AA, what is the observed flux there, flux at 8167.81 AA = 14.42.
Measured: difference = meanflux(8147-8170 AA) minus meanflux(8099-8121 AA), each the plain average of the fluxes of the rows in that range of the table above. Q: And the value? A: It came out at -0.53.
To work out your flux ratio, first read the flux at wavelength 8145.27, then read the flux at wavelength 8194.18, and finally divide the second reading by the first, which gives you 0.94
